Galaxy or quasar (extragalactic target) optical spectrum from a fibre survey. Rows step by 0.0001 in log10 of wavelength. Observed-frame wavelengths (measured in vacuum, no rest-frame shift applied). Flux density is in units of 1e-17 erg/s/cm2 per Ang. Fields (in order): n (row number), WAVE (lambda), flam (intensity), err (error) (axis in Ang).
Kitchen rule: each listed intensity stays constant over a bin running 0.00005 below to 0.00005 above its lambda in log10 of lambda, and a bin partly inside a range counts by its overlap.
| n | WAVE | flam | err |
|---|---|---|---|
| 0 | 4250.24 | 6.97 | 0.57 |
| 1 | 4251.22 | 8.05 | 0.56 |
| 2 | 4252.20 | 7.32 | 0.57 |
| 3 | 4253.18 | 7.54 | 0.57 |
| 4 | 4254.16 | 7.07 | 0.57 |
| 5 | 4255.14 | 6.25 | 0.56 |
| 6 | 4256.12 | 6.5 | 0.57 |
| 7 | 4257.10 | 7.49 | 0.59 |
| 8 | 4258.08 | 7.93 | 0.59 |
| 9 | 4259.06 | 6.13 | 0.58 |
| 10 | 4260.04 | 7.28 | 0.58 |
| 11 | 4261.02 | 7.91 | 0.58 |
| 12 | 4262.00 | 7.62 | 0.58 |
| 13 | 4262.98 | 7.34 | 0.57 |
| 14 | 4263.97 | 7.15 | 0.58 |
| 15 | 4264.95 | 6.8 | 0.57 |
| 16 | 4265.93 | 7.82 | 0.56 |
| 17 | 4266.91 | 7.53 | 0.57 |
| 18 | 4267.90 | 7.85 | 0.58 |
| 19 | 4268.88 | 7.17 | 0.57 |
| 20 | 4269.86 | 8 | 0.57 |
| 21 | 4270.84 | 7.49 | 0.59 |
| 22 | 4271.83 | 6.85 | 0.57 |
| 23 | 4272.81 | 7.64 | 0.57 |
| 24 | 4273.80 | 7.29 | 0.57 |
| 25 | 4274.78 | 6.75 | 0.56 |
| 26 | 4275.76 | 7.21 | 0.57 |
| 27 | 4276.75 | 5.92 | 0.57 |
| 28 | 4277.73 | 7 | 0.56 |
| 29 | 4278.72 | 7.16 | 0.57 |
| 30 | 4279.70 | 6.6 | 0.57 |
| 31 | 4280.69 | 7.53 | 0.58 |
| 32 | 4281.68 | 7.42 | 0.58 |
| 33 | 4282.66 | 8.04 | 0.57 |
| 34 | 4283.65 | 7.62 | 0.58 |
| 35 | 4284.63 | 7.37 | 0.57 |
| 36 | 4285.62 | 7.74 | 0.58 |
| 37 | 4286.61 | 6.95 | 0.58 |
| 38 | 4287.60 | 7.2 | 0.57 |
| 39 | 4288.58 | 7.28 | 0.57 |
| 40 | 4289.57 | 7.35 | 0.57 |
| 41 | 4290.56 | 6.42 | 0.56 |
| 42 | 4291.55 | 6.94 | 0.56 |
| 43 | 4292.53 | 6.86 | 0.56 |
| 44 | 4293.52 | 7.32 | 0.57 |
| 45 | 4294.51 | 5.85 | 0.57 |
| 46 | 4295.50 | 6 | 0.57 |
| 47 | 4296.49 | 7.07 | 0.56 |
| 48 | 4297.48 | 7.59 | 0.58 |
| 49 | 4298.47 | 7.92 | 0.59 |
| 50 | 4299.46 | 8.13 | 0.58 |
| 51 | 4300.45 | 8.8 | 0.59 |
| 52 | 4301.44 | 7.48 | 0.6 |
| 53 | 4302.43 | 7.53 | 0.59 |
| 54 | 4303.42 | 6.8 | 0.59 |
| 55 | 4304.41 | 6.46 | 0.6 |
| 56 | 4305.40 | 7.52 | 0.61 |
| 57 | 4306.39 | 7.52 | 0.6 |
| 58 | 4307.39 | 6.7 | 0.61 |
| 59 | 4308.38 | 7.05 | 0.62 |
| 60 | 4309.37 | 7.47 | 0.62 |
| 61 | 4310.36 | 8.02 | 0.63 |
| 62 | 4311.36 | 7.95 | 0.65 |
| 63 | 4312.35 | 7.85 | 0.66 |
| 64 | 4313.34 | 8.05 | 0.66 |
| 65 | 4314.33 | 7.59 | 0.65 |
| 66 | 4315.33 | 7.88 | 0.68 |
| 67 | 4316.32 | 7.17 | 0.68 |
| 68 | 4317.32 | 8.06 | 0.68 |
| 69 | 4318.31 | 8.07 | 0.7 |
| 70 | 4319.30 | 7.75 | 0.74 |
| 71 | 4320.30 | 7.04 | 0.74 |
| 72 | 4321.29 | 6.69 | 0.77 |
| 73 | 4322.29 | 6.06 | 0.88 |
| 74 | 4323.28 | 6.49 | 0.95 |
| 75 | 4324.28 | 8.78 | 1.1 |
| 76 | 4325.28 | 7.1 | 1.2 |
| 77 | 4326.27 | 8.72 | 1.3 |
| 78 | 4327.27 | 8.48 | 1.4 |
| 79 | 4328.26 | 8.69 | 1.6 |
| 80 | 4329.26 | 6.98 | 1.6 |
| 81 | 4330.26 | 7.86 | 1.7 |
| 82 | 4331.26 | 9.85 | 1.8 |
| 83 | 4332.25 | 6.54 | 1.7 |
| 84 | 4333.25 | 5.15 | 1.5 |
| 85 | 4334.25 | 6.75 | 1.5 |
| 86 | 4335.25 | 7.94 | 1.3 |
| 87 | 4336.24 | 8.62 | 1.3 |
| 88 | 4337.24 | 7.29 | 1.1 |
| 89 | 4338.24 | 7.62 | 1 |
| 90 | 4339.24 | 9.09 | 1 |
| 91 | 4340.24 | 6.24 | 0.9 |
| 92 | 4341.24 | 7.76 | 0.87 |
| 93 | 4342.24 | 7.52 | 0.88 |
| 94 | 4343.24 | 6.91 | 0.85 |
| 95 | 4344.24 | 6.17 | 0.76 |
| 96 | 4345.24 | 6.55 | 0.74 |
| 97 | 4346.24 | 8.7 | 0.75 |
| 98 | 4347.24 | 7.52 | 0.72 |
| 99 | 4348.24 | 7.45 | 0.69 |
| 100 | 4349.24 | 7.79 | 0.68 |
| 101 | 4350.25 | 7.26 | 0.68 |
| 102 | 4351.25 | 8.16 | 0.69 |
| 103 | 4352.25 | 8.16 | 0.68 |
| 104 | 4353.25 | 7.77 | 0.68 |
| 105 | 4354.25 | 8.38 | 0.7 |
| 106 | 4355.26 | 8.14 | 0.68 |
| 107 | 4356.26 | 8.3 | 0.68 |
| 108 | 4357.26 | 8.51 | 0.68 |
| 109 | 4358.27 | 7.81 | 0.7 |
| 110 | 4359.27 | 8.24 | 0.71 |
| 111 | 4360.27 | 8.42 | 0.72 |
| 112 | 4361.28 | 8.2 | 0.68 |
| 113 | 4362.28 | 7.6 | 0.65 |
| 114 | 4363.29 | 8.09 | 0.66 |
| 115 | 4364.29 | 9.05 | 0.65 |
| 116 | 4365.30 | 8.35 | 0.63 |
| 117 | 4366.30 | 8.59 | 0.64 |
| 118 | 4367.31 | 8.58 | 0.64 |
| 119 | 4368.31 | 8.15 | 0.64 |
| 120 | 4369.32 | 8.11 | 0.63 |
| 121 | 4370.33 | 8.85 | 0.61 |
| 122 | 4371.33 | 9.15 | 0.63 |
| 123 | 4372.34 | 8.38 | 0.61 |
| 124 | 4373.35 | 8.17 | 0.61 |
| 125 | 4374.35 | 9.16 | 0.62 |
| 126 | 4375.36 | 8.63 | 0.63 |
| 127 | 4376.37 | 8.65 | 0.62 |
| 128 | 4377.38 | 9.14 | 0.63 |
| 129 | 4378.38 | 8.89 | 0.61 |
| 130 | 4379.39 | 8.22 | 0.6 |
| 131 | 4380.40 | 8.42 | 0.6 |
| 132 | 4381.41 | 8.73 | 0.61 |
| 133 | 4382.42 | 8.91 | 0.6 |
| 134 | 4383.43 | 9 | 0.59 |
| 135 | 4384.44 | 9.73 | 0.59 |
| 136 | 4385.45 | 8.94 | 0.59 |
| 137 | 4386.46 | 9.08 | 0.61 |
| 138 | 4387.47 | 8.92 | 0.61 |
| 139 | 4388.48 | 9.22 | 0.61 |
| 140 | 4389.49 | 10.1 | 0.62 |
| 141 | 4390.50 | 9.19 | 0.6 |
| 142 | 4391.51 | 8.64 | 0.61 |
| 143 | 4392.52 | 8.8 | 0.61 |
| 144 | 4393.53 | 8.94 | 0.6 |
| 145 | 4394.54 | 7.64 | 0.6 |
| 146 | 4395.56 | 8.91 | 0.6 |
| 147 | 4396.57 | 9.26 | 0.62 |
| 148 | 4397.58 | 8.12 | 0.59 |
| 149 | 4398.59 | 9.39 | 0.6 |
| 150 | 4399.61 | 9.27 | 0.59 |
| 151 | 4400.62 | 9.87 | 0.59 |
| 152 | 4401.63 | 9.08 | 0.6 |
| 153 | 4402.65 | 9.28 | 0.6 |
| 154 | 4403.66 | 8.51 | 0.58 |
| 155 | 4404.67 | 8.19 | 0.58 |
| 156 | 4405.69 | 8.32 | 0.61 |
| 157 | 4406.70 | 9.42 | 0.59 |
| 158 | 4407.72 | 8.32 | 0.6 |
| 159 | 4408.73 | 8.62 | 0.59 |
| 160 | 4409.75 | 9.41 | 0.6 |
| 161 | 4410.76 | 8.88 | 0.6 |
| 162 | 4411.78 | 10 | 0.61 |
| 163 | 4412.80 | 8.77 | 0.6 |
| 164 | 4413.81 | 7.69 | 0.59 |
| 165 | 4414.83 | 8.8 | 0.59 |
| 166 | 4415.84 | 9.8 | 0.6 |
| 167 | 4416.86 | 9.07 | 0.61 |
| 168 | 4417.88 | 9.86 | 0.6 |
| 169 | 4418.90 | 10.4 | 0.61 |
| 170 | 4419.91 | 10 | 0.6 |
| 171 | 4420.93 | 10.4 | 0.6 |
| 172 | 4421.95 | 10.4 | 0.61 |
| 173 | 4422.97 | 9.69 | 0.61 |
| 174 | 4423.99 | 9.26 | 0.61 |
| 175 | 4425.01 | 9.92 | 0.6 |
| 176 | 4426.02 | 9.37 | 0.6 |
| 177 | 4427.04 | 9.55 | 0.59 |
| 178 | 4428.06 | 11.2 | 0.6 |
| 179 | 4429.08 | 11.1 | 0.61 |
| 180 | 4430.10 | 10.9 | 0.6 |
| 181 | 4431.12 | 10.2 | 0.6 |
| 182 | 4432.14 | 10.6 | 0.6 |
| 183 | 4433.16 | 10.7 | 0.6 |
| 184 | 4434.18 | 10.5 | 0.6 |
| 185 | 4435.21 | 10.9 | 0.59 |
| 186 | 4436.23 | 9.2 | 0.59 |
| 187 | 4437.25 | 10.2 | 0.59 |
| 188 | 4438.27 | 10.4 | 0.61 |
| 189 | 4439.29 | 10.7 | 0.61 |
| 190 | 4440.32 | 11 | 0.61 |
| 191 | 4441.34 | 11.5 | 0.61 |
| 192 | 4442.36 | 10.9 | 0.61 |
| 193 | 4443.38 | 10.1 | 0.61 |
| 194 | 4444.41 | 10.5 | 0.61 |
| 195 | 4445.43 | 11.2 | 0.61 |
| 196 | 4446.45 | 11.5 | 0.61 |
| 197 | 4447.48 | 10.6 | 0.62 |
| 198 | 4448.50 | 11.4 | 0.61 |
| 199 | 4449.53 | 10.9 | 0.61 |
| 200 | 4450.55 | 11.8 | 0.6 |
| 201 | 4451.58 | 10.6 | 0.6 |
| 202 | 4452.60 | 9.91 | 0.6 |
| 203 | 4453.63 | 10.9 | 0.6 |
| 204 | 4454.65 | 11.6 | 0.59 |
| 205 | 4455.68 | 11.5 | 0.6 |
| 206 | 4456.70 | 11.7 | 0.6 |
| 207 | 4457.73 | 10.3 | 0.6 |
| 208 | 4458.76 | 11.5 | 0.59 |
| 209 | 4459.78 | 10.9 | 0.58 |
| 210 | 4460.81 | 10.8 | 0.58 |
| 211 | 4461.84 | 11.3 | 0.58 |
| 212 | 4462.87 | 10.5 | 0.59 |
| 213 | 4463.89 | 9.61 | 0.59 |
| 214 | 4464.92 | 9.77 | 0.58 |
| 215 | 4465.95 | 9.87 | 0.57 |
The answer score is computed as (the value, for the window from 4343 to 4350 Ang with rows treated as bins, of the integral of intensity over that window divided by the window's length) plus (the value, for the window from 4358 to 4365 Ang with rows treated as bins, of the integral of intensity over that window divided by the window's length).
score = 15.5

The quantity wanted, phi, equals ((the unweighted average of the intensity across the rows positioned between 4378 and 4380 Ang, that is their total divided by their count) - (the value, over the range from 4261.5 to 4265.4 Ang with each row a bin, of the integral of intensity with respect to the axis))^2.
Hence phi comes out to 385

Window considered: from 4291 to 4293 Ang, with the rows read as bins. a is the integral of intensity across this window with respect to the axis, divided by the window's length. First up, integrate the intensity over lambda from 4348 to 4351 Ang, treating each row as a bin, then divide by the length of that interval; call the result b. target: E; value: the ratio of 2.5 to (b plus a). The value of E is 0.173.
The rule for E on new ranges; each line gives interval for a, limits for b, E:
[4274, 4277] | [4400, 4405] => 0.158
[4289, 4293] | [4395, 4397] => 0.157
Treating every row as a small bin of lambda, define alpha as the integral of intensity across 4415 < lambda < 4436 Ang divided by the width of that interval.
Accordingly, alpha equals 10.2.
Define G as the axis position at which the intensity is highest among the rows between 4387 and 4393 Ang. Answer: 4389.49 Ang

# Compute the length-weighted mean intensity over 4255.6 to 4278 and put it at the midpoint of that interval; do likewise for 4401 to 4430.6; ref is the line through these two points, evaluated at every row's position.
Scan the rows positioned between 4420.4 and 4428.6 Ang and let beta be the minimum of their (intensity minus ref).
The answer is -0.3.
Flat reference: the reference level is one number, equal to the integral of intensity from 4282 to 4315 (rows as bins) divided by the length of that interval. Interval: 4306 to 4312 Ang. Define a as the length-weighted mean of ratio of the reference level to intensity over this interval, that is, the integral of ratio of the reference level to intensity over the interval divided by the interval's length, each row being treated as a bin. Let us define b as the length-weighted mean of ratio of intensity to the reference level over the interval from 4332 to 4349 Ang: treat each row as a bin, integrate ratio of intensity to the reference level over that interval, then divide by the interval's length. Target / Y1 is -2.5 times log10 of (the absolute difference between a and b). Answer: 6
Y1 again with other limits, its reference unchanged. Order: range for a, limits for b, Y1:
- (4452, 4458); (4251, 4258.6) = 1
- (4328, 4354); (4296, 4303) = 3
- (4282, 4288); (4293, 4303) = 4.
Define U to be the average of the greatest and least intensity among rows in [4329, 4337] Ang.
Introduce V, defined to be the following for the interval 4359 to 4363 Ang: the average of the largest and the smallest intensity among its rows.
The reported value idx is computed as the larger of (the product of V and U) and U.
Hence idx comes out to 60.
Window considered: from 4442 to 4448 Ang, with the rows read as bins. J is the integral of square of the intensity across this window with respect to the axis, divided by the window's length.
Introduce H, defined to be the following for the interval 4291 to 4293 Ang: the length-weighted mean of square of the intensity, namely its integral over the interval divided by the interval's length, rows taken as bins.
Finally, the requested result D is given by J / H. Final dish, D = 2.5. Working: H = 48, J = 117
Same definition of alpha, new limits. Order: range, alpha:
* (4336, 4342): 7.7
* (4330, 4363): 7.7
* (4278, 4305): 7.2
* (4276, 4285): 7.2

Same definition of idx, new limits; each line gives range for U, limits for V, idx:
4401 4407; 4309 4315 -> 68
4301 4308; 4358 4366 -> 58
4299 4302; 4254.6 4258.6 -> 58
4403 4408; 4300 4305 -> 67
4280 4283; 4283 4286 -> 58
